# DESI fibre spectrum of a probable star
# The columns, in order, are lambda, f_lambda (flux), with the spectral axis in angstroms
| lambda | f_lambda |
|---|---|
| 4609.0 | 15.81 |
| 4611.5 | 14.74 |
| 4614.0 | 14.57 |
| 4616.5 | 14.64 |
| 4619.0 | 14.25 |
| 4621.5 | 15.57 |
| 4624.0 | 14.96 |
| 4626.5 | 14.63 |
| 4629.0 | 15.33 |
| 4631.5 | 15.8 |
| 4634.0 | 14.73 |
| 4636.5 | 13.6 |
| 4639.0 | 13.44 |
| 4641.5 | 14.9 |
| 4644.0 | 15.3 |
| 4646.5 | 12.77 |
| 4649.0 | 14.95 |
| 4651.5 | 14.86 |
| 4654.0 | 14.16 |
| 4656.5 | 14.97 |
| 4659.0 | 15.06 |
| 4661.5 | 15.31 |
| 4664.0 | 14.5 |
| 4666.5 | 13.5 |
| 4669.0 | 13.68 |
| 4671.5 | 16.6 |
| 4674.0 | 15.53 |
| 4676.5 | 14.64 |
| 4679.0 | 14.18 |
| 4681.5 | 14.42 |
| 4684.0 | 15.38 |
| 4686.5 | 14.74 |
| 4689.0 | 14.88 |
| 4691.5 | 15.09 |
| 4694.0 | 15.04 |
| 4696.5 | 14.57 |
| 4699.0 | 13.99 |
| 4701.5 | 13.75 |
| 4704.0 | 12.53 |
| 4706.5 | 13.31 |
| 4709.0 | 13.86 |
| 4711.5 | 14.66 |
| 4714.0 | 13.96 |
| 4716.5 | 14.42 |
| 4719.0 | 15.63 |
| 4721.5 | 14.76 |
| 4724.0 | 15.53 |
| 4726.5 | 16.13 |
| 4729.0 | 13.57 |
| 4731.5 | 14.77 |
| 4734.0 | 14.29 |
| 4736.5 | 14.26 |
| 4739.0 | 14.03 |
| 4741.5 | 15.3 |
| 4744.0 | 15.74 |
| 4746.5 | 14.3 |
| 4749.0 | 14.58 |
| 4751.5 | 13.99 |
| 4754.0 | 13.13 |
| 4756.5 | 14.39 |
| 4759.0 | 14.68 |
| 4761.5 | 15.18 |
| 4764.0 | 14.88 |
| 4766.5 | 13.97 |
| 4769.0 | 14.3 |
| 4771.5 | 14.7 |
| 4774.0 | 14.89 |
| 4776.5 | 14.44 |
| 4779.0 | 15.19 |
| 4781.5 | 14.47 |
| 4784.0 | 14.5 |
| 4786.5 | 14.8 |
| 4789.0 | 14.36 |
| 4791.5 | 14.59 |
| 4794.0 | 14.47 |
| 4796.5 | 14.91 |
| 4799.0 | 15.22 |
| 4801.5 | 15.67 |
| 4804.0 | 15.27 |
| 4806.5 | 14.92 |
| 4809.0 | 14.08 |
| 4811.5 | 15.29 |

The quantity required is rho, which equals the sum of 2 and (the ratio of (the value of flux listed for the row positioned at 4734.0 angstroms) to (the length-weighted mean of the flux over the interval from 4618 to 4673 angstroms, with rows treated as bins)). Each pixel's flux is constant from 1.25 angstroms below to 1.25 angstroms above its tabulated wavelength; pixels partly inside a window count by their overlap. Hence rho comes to 2.97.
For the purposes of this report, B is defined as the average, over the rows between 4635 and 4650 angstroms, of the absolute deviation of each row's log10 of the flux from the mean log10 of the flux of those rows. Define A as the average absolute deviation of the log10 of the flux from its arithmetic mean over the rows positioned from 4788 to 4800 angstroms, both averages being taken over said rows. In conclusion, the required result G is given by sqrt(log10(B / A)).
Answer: 0.72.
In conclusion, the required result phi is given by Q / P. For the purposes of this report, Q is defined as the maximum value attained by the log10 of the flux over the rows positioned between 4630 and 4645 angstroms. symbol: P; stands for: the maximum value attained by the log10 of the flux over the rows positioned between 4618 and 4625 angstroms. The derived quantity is 1.01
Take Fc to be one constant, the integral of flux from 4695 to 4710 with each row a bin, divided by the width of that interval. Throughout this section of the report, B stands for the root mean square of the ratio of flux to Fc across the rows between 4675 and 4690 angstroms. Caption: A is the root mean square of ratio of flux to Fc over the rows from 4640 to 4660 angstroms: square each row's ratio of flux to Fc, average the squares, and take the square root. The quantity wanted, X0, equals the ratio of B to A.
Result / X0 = 1.00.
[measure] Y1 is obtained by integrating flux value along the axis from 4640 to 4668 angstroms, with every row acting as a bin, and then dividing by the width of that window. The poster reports 14.6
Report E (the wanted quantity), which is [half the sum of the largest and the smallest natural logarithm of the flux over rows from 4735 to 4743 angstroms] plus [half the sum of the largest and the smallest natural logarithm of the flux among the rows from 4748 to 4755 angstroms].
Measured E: 5.31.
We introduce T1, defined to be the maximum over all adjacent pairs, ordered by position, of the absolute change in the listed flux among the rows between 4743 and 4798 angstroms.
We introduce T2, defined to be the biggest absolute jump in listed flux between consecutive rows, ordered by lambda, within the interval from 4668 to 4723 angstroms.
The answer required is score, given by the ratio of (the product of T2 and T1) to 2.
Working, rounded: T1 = 1.44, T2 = 2.9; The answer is 2.1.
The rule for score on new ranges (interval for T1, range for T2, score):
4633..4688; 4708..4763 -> 3.7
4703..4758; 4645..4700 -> 3.7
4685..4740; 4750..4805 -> 1.6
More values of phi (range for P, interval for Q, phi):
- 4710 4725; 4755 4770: 0.99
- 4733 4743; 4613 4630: 1.01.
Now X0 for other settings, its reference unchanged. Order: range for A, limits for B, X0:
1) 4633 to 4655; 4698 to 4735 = 1.00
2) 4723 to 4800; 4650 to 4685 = 1.01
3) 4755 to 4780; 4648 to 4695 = 1.01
